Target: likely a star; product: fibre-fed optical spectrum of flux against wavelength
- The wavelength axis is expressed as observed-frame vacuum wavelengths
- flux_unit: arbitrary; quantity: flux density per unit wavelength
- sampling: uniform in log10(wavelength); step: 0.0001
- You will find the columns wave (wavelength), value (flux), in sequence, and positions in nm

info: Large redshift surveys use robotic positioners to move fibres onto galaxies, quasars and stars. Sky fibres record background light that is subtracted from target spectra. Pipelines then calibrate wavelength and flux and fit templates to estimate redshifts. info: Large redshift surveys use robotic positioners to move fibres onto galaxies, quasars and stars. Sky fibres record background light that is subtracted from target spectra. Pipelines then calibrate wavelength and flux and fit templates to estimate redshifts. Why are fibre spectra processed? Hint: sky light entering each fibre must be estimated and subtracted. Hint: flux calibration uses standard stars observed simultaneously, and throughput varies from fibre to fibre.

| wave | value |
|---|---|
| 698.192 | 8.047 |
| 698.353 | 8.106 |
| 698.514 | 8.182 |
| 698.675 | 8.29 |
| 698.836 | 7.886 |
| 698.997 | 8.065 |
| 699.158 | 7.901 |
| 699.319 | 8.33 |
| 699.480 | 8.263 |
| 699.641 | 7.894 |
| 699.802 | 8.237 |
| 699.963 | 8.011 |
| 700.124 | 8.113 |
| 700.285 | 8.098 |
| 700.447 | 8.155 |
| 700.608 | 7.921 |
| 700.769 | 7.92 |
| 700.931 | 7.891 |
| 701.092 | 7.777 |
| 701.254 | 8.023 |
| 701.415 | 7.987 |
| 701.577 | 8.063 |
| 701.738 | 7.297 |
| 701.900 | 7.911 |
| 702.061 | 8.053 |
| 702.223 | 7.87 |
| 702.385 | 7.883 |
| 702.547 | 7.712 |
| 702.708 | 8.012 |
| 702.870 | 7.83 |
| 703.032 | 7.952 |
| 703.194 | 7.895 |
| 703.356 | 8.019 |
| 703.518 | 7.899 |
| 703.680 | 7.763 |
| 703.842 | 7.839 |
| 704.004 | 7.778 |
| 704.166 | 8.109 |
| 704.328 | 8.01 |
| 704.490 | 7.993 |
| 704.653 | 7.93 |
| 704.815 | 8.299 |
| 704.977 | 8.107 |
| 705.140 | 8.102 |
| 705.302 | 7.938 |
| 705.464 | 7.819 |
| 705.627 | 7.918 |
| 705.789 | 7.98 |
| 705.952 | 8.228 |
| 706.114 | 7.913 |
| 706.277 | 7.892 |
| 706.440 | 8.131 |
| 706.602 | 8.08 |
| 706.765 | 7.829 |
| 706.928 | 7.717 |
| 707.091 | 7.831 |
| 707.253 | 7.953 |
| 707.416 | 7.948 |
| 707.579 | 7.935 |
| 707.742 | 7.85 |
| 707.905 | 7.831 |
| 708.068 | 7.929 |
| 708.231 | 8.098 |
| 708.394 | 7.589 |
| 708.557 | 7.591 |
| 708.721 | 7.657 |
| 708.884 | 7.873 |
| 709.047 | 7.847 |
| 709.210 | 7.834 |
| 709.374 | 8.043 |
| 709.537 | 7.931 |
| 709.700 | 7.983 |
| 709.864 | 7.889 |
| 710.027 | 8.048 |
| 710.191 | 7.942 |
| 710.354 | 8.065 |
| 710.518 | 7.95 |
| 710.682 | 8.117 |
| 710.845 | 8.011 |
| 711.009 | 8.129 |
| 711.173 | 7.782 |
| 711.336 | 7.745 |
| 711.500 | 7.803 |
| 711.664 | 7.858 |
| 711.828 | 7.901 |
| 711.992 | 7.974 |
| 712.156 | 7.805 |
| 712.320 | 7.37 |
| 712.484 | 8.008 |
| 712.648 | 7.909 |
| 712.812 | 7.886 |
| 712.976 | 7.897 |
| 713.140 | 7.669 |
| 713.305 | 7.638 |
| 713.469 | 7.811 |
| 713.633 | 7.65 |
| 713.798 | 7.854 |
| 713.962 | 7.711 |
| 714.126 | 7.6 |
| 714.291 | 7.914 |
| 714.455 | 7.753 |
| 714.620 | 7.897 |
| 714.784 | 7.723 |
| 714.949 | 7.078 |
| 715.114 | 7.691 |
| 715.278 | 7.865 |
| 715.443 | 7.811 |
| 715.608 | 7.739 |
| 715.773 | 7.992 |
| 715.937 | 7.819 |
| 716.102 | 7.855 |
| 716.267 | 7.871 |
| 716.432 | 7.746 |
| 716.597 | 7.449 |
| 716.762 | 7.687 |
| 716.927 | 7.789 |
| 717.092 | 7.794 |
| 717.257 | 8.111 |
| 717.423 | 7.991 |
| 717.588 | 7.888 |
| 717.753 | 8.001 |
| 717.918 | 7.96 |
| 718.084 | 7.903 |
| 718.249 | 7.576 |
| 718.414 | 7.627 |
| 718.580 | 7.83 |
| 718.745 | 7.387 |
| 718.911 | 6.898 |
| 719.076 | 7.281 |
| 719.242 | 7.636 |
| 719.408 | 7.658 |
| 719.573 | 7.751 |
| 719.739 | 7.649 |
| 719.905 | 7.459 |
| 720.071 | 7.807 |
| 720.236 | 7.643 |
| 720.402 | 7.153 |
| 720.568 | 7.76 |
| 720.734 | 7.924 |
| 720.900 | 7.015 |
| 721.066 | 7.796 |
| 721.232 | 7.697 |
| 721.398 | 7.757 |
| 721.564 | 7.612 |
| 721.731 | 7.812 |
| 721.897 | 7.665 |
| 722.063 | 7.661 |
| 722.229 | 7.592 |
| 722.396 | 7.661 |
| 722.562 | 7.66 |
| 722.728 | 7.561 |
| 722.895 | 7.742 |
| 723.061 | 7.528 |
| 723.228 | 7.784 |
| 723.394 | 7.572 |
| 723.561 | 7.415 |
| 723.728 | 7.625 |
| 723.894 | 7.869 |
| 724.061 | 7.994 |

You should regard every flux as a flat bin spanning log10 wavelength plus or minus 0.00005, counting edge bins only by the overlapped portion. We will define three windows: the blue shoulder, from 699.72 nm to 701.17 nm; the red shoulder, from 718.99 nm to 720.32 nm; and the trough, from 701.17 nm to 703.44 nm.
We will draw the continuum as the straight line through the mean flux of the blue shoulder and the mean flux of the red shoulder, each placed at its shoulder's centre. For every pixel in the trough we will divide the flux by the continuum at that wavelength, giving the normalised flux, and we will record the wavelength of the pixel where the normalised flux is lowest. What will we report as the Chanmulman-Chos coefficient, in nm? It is 701.738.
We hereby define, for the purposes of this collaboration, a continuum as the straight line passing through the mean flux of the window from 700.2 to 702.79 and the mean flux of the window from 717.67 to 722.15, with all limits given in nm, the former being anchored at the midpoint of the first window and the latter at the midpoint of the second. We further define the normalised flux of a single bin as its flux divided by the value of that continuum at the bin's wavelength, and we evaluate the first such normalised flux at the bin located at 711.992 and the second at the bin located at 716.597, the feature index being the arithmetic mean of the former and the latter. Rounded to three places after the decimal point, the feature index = 1.000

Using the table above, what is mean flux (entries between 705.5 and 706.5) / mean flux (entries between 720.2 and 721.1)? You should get 1.06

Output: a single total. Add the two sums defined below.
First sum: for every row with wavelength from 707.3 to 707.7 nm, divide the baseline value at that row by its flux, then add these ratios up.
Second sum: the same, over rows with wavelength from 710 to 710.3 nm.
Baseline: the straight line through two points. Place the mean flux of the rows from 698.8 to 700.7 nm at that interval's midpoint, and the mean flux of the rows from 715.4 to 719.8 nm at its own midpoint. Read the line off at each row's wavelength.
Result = 3.97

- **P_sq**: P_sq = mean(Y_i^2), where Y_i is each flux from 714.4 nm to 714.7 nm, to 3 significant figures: 61.2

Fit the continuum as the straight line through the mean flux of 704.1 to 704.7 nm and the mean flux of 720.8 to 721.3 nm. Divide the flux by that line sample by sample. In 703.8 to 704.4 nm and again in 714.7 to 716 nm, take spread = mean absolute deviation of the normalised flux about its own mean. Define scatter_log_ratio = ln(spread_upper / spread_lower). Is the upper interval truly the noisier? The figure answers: 0.3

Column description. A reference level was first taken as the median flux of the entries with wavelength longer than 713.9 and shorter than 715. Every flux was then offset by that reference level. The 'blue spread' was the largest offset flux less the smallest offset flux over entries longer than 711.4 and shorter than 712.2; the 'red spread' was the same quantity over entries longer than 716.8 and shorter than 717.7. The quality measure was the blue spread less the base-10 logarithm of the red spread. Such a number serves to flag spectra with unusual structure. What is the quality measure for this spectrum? 0.66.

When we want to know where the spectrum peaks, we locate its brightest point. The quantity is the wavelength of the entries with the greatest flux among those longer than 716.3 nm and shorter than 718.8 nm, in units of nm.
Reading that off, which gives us 717.257 nm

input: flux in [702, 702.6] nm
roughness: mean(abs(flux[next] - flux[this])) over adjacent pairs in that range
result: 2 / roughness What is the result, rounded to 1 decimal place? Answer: 16.3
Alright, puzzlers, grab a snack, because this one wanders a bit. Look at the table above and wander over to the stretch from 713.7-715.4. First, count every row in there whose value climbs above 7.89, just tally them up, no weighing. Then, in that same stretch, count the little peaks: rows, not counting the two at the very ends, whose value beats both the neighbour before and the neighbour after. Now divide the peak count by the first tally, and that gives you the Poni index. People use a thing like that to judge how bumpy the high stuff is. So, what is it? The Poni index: 1.00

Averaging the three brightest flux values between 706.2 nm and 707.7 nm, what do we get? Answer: 8.05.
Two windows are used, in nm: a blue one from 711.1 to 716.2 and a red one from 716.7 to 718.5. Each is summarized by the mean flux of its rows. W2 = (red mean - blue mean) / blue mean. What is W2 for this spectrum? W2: 0.009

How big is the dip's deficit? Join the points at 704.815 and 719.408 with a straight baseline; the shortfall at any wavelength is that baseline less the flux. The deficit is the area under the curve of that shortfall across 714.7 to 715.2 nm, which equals 0.18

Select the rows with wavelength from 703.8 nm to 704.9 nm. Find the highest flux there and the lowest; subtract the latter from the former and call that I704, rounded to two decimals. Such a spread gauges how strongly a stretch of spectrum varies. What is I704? 0.52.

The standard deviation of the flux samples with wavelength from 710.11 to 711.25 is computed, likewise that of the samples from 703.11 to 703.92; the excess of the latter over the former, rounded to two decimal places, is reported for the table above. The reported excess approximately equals -0.03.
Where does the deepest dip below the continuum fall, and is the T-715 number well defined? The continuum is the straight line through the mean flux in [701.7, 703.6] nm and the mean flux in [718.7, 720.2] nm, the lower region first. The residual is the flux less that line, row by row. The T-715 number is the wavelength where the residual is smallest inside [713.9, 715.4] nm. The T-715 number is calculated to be 714.949 nm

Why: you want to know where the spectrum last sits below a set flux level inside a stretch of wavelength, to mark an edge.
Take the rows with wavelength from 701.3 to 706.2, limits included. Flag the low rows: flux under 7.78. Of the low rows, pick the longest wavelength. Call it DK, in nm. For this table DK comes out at 704.004 nm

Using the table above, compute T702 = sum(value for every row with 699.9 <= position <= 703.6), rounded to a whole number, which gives 182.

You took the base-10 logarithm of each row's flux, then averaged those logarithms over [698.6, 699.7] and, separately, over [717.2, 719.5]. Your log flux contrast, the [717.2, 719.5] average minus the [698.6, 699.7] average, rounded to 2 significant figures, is -0.022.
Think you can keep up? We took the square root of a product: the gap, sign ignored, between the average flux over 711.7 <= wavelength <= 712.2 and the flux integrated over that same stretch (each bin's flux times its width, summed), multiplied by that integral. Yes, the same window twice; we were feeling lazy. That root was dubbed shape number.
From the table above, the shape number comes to 3.95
